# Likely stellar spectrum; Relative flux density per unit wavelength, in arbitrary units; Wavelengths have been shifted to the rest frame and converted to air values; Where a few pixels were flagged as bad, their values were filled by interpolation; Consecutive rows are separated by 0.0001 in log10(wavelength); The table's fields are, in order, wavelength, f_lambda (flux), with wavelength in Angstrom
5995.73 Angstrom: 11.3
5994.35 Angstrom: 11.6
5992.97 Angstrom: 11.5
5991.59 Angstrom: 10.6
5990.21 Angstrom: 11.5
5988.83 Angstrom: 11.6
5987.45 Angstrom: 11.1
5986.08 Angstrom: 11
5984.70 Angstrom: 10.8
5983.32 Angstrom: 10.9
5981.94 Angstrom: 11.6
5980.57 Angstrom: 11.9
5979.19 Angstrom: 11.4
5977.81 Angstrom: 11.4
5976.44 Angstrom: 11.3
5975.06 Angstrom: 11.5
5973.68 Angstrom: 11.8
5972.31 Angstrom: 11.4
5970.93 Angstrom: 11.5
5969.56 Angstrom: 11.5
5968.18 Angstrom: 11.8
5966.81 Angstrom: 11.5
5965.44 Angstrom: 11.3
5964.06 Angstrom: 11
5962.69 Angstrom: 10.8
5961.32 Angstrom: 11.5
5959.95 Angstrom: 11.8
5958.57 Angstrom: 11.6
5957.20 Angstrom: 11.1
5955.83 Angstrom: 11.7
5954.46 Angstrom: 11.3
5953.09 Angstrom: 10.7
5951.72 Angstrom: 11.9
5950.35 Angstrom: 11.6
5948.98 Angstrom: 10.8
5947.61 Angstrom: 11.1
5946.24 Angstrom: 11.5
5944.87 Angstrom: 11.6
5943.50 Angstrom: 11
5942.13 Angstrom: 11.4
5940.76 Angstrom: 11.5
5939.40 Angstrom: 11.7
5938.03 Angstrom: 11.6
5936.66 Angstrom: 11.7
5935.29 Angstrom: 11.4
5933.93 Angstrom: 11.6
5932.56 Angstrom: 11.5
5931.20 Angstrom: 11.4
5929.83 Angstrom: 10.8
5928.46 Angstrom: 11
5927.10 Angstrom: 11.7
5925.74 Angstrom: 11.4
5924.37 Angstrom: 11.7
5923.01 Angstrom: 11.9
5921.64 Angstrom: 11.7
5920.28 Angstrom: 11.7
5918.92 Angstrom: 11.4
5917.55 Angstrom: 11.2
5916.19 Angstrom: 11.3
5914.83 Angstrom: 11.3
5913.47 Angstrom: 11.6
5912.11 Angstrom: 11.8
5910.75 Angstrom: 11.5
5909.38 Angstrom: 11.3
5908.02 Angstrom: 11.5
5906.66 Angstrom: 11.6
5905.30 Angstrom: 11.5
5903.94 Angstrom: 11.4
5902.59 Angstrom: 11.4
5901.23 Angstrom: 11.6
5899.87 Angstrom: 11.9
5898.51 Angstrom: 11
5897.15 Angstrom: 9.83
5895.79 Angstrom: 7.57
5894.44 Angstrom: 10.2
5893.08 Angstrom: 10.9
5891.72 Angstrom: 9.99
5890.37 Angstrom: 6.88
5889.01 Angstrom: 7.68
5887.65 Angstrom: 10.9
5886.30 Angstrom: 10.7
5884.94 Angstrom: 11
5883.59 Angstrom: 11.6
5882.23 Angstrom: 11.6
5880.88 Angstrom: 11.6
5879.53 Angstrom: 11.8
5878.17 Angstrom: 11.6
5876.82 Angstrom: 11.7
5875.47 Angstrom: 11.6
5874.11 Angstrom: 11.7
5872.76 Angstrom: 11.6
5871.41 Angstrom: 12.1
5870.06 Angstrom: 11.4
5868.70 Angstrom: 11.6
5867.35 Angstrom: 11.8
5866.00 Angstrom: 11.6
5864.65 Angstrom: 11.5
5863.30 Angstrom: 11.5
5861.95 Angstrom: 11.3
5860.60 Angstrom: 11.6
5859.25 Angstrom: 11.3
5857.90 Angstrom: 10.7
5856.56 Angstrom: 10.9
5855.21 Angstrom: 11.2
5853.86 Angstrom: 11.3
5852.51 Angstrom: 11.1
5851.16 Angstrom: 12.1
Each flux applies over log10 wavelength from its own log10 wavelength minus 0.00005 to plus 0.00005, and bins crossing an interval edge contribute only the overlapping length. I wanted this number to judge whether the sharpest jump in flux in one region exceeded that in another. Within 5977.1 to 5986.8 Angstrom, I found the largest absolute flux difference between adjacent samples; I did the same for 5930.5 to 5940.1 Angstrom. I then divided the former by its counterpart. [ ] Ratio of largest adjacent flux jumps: 2.3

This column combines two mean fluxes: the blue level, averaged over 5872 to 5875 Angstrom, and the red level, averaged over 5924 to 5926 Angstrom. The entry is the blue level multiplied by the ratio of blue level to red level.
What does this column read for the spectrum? 11.8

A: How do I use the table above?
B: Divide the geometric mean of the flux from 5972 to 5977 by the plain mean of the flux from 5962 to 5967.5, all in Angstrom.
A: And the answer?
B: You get 1.03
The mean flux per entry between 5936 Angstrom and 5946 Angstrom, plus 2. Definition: 13.5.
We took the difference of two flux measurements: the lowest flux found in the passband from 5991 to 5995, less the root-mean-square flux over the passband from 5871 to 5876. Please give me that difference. -1.2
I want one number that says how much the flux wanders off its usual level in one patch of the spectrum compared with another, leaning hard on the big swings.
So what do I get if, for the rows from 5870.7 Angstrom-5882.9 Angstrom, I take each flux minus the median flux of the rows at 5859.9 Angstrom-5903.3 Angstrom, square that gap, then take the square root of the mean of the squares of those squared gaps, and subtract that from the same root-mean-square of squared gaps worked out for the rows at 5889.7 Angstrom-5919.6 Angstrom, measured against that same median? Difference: 6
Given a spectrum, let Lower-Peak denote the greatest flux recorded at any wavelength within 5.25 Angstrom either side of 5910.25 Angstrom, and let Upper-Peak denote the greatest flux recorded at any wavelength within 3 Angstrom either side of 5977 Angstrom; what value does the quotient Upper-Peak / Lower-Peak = 0.975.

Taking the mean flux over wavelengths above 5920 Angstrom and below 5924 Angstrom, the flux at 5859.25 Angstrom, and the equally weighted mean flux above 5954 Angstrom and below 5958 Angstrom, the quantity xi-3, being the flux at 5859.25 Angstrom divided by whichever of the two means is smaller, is 0.99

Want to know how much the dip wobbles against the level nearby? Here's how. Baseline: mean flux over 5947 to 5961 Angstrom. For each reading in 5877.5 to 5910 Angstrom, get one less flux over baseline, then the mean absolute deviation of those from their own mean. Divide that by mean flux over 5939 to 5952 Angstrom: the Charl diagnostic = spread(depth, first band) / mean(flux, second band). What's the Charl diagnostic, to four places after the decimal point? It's 0.0078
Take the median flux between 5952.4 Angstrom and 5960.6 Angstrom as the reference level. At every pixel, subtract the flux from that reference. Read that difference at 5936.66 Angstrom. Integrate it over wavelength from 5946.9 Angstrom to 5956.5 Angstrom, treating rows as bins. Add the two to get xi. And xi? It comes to 1.2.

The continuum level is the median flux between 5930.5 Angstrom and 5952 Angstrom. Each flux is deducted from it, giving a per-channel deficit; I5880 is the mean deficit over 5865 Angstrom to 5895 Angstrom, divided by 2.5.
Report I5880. 0.21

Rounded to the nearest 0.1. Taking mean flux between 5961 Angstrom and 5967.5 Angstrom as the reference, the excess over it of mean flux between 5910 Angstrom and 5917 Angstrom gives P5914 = 0.3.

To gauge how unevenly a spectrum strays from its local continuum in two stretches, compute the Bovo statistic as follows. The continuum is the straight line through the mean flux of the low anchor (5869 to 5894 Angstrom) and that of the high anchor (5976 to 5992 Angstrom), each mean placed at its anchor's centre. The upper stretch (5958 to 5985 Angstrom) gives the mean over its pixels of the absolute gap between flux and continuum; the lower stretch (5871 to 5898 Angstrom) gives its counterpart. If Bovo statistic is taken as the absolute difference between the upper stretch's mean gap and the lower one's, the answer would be 0.76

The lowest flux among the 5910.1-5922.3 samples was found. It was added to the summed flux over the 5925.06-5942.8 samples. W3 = 160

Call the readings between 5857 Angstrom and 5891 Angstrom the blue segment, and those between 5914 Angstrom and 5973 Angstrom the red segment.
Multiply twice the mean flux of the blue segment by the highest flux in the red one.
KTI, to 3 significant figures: 265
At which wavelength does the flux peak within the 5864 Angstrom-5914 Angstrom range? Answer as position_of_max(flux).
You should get 5871.41 Angstrom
